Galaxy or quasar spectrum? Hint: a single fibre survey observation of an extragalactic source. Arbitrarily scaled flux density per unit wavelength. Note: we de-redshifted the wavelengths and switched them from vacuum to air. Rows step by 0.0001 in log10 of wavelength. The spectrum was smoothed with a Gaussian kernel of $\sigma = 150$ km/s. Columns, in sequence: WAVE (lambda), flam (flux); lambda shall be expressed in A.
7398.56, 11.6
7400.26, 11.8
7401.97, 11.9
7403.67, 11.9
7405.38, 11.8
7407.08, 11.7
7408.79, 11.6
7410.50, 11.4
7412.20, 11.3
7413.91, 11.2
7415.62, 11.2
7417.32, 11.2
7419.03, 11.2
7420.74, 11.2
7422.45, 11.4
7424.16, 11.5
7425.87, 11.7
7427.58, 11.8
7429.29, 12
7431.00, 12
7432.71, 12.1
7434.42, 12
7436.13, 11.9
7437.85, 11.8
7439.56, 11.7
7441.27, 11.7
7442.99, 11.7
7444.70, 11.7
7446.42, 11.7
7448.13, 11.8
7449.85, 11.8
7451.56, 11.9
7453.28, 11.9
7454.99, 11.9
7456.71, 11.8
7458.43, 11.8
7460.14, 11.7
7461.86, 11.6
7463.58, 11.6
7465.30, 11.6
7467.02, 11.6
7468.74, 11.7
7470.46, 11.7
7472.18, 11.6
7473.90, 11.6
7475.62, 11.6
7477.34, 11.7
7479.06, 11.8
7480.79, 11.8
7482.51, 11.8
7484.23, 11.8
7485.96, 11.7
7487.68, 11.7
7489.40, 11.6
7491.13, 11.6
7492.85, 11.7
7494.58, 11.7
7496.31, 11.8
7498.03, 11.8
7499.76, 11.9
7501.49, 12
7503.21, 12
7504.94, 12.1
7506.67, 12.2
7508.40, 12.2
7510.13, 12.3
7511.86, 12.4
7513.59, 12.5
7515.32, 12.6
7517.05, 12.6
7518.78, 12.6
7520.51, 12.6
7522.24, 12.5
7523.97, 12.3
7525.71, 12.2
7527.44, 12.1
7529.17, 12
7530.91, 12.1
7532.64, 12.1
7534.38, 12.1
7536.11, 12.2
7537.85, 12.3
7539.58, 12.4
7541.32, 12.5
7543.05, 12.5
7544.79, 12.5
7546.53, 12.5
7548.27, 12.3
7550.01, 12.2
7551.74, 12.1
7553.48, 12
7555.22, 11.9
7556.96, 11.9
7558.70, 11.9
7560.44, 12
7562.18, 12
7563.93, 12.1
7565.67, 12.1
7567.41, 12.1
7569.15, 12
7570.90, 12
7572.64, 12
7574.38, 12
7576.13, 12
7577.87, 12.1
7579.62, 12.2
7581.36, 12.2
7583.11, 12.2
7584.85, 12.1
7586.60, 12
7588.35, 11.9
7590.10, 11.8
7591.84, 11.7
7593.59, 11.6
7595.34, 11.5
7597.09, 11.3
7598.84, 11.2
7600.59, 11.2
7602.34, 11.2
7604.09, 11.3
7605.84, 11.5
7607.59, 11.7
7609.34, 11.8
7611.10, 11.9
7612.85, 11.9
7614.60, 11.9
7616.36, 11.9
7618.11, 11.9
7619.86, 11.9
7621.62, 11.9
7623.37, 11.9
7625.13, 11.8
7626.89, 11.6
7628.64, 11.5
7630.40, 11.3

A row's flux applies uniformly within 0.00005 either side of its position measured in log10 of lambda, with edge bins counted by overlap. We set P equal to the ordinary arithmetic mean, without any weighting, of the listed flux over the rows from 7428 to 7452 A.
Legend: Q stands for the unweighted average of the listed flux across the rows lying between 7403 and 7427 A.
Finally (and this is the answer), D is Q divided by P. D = 0.97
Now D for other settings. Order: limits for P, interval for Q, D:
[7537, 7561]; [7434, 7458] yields 0.97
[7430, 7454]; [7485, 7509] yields 1.00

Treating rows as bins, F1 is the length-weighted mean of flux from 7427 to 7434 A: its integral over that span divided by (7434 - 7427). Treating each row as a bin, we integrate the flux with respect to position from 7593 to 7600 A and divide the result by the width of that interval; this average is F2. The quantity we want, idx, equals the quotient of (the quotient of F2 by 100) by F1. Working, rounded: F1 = 12.0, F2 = 11.4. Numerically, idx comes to 0.0095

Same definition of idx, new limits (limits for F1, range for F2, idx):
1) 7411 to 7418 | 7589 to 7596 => 0.0104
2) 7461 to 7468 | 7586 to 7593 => 0.0102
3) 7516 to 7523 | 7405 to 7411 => 0.0092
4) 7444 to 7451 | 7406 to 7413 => 0.0098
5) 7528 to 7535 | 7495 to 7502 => 0.0098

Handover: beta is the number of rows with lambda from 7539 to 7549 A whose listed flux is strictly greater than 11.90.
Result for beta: 6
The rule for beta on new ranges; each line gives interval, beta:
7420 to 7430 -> 1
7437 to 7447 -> 0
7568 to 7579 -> 6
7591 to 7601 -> 0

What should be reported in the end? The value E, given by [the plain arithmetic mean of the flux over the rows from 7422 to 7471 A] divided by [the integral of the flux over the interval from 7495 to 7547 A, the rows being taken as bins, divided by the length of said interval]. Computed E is 0.96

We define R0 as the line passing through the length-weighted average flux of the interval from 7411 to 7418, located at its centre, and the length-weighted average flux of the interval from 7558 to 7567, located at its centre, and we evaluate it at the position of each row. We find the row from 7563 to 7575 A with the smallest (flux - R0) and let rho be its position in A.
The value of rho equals 7574.38 A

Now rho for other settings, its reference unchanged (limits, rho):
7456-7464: 7463.58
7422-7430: 7422.45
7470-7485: 7475.62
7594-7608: 7602.34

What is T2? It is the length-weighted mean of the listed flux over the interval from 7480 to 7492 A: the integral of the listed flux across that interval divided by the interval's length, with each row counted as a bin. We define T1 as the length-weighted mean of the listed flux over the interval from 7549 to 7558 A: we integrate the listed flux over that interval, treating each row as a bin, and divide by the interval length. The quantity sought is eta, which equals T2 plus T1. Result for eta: 23.8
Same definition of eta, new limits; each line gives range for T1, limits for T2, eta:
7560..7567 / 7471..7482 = 23.7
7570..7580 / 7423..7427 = 23.6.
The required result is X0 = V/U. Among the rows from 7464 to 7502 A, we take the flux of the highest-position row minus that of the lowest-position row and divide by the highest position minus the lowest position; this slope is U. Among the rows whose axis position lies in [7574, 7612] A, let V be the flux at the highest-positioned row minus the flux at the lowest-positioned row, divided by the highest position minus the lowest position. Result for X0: -0.2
